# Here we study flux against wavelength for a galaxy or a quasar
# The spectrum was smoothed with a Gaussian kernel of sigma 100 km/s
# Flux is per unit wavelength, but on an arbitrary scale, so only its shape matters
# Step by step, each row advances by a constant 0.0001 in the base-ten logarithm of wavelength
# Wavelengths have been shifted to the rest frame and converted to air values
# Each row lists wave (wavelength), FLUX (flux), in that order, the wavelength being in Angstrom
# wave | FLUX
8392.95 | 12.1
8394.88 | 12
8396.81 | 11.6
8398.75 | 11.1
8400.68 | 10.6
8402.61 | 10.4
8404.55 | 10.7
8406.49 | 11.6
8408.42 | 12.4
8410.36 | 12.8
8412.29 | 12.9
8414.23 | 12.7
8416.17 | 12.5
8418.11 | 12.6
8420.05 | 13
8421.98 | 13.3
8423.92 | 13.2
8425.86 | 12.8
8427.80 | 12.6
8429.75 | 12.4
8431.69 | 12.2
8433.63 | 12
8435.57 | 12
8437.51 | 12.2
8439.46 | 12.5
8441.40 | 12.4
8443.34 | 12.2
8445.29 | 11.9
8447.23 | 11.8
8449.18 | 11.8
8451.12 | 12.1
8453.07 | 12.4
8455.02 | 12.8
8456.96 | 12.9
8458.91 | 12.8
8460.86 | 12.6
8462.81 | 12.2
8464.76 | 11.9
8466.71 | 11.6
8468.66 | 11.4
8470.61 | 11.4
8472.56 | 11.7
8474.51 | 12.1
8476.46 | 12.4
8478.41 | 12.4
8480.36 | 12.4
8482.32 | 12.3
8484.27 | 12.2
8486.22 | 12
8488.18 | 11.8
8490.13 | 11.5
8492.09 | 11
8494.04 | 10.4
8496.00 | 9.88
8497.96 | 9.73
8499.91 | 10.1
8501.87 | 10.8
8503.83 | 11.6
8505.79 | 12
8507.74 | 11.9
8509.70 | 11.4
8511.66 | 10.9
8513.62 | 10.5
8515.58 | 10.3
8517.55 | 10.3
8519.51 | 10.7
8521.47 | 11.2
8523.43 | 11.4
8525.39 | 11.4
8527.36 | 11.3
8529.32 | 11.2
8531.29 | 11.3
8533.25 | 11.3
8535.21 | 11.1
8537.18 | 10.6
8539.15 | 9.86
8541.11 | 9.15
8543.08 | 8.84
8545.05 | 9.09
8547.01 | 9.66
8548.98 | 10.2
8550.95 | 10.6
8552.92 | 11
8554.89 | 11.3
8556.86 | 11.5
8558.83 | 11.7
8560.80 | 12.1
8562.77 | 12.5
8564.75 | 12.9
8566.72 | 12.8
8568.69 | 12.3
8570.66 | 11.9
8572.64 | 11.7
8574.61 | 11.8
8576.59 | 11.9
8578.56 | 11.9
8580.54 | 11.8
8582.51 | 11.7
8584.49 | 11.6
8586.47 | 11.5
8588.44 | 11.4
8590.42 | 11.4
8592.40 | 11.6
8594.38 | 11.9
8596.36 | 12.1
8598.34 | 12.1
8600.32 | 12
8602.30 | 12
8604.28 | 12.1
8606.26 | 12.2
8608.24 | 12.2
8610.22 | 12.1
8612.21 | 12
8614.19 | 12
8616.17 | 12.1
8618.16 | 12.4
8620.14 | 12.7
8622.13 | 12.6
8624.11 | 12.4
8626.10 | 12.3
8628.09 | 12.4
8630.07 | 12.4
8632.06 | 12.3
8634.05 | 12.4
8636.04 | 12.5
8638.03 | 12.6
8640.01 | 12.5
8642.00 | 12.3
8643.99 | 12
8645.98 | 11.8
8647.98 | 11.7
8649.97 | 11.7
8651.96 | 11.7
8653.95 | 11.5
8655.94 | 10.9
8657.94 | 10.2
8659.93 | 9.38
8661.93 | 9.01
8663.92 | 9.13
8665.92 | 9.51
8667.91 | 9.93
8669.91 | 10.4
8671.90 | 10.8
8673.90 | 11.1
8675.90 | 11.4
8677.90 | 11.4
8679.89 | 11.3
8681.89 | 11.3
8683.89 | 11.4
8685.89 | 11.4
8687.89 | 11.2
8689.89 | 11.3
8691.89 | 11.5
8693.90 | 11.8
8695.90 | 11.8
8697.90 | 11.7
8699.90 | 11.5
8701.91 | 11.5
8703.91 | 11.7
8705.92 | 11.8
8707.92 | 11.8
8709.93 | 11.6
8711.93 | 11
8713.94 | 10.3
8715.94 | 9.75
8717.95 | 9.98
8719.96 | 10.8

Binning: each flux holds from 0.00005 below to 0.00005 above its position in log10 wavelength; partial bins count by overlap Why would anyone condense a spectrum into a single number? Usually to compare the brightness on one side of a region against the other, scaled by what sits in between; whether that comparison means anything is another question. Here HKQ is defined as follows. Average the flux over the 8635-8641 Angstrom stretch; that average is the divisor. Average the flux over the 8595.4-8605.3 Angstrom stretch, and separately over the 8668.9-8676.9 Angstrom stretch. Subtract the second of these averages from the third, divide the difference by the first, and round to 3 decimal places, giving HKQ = -0.091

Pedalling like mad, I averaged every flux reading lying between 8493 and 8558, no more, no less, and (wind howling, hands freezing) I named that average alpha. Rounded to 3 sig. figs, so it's 10.7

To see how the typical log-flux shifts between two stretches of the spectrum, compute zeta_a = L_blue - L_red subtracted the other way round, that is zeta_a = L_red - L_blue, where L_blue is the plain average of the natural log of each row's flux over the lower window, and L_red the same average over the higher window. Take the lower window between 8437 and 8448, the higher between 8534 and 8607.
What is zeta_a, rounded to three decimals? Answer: -0.069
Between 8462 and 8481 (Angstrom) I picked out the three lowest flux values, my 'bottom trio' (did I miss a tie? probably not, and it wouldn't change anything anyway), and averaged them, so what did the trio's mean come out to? 11.5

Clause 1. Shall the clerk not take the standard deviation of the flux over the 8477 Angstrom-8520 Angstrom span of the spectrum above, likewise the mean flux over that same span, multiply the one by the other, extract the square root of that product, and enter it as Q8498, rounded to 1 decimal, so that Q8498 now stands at 3.1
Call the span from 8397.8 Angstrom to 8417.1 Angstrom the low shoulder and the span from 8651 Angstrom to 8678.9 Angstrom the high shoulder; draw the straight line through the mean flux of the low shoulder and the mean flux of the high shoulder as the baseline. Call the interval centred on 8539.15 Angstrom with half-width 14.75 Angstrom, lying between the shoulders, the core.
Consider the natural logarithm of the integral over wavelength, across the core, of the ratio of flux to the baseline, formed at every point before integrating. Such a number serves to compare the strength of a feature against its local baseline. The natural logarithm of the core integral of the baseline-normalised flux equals 3.32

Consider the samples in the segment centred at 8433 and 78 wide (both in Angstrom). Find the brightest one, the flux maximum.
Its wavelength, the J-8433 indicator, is 8421.98 Angstrom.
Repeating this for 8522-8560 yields 8558.83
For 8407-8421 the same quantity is 8420.05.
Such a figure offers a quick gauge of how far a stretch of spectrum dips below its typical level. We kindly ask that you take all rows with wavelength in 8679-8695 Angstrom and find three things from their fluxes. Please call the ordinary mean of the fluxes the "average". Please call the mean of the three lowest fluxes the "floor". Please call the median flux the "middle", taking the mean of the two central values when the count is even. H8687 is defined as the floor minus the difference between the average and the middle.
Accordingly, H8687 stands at 11.2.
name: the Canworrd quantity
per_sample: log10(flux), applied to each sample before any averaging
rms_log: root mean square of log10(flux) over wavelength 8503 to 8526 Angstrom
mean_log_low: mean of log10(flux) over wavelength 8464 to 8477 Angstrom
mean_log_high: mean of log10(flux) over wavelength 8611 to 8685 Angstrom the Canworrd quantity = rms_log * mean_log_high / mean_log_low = 1.03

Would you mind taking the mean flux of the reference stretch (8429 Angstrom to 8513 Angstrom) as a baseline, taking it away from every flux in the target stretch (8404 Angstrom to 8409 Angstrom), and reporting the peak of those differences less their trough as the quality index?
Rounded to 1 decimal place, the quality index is 1.7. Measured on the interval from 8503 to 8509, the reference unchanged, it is 0.4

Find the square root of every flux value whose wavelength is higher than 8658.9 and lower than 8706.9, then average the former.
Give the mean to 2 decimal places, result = 3.31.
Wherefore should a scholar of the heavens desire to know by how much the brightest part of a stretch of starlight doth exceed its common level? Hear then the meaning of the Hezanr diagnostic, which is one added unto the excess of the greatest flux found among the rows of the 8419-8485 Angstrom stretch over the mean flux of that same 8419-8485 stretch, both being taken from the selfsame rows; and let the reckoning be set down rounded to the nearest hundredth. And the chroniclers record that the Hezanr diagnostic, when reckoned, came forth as 2.01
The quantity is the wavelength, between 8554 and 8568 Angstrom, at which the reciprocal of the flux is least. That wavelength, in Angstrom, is 8564.75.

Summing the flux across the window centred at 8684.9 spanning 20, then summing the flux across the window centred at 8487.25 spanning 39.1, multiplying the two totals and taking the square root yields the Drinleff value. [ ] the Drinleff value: 162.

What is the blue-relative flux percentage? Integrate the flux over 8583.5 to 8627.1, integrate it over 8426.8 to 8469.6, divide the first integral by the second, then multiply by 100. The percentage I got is 100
